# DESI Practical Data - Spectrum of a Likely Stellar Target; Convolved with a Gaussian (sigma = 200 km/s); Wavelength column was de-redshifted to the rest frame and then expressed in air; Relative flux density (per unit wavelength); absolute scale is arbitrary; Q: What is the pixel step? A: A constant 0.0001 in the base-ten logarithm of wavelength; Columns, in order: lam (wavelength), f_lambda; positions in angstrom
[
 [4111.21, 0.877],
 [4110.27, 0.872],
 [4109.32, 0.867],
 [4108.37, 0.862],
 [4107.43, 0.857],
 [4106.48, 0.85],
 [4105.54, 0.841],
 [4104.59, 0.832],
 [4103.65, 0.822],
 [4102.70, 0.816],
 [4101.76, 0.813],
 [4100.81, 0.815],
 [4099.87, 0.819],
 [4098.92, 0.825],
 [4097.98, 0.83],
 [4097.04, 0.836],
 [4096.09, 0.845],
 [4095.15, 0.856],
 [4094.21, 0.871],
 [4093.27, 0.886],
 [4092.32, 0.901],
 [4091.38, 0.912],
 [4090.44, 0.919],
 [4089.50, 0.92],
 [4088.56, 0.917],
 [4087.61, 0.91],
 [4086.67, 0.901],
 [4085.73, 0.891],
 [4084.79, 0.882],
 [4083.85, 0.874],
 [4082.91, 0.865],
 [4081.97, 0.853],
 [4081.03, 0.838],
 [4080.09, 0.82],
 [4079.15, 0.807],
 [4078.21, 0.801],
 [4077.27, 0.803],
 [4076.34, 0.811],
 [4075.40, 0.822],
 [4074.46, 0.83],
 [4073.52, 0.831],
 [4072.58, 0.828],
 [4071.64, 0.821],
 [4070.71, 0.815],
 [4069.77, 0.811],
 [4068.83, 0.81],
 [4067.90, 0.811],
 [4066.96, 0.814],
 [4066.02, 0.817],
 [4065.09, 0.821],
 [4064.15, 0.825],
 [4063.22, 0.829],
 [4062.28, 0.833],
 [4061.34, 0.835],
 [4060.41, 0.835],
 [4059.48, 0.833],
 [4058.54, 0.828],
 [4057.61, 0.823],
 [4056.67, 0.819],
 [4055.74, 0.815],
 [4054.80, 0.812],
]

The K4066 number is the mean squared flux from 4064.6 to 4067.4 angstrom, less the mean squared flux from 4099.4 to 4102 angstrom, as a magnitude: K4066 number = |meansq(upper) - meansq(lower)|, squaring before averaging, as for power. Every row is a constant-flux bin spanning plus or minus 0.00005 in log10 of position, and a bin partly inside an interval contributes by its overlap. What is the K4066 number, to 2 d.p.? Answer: 0.00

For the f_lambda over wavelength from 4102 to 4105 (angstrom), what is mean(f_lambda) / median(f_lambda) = 1.002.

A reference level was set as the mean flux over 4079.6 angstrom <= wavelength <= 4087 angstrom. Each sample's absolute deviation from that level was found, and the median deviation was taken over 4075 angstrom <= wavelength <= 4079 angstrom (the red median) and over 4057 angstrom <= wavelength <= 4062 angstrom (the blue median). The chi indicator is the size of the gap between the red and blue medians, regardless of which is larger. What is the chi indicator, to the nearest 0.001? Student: 0.026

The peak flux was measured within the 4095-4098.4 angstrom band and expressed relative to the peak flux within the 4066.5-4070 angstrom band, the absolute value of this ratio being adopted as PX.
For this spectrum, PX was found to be 1.05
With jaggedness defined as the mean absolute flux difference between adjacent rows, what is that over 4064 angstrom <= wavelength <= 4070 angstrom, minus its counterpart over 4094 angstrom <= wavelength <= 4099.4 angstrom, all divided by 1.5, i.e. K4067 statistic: -0.0044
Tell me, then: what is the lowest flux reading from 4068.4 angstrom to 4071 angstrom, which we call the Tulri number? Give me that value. 0.81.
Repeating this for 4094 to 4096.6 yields 0.845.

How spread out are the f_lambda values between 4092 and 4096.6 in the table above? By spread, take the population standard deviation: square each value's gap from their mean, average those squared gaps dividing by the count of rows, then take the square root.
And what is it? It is 0.0201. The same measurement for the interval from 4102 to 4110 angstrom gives 0.0176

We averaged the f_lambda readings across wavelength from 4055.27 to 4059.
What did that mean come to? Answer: 0.821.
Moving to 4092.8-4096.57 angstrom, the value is 0.865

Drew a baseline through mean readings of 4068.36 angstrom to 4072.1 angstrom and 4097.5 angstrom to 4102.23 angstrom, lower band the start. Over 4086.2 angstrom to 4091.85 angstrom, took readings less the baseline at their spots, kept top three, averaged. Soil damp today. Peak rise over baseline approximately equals 0.100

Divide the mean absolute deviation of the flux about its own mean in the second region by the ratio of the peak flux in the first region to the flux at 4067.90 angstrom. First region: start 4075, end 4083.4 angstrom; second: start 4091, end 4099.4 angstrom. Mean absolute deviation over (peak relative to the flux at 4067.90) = 0.025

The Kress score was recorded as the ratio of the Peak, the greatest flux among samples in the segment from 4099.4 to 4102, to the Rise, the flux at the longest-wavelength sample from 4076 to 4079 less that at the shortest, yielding -82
